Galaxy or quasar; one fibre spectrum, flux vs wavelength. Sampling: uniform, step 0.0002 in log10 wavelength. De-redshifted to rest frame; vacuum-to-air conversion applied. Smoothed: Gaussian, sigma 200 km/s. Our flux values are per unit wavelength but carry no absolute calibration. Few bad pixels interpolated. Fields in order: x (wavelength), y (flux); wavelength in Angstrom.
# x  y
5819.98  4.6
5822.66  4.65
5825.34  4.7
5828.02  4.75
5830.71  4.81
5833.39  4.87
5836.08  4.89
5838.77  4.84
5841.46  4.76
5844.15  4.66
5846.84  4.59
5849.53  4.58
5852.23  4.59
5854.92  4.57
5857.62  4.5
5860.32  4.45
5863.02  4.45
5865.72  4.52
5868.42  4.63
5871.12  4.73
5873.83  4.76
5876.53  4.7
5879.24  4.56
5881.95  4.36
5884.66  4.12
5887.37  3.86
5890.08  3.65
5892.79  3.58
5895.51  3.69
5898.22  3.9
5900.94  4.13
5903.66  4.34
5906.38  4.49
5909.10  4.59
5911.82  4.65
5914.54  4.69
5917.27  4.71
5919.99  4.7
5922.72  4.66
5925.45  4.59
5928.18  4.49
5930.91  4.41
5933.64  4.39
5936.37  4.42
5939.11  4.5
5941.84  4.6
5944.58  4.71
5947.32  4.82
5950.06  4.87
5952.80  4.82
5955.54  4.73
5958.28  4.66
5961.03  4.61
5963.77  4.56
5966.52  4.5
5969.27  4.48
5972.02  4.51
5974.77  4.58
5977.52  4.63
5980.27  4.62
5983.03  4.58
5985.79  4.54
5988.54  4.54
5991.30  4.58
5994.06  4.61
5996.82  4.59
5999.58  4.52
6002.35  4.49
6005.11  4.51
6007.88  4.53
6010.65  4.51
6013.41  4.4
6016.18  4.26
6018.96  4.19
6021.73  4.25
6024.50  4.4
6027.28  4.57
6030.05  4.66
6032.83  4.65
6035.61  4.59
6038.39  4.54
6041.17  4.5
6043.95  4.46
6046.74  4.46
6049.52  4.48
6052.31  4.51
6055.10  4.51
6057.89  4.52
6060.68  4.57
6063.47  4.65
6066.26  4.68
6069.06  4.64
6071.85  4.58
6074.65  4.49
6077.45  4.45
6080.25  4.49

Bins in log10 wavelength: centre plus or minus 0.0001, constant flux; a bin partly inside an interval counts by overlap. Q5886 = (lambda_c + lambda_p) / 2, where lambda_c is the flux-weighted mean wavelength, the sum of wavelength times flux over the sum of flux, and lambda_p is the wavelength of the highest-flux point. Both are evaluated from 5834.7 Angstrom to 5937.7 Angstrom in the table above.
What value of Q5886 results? 5860.8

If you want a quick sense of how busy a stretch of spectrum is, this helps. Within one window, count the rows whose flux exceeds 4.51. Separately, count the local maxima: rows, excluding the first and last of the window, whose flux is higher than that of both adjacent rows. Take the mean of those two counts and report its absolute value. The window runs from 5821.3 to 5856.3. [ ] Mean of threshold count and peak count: 7.5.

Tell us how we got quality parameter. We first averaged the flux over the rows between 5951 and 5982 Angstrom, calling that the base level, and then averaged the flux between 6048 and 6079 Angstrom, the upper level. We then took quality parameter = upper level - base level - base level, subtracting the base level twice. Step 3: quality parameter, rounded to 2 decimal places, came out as -4.67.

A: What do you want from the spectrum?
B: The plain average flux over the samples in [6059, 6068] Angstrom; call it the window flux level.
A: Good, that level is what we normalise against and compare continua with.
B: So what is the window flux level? 4.6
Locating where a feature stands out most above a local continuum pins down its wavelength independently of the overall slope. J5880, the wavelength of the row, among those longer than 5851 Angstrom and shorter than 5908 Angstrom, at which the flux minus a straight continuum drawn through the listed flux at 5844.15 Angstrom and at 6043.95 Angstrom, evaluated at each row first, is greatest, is 5873.83 Angstrom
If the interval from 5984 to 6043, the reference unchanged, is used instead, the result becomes 6030.05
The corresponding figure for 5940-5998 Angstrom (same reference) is 5950.06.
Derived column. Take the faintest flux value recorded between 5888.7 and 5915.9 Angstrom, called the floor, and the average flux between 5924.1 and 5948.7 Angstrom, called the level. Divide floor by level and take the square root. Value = 0.887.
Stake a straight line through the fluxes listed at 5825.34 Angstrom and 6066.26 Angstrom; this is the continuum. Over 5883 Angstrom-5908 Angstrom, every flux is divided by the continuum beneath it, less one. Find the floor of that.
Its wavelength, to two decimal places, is 5892.79 Angstrom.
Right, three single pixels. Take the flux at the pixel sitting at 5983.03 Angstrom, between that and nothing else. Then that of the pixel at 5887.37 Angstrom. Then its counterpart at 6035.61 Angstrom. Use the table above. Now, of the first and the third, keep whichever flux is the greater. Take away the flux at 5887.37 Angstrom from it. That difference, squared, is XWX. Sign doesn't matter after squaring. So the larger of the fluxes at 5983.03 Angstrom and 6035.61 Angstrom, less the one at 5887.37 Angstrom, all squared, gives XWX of 0.53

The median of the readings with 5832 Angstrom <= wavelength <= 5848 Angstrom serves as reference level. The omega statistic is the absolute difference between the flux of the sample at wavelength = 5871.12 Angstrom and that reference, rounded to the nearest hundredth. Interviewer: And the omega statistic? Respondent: 0.07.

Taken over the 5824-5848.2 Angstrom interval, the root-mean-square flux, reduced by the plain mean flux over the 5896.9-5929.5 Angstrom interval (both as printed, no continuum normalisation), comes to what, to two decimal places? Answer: 0.27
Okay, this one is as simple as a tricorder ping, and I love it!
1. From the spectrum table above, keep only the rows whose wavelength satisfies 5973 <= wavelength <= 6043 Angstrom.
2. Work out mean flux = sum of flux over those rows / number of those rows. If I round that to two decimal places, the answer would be 4.51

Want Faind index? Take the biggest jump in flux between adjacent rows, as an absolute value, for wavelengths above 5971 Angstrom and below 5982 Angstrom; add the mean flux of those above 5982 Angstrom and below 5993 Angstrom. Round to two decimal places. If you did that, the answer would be 4.63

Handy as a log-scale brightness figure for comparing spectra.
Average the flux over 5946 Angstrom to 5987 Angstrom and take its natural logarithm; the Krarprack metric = 1.53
